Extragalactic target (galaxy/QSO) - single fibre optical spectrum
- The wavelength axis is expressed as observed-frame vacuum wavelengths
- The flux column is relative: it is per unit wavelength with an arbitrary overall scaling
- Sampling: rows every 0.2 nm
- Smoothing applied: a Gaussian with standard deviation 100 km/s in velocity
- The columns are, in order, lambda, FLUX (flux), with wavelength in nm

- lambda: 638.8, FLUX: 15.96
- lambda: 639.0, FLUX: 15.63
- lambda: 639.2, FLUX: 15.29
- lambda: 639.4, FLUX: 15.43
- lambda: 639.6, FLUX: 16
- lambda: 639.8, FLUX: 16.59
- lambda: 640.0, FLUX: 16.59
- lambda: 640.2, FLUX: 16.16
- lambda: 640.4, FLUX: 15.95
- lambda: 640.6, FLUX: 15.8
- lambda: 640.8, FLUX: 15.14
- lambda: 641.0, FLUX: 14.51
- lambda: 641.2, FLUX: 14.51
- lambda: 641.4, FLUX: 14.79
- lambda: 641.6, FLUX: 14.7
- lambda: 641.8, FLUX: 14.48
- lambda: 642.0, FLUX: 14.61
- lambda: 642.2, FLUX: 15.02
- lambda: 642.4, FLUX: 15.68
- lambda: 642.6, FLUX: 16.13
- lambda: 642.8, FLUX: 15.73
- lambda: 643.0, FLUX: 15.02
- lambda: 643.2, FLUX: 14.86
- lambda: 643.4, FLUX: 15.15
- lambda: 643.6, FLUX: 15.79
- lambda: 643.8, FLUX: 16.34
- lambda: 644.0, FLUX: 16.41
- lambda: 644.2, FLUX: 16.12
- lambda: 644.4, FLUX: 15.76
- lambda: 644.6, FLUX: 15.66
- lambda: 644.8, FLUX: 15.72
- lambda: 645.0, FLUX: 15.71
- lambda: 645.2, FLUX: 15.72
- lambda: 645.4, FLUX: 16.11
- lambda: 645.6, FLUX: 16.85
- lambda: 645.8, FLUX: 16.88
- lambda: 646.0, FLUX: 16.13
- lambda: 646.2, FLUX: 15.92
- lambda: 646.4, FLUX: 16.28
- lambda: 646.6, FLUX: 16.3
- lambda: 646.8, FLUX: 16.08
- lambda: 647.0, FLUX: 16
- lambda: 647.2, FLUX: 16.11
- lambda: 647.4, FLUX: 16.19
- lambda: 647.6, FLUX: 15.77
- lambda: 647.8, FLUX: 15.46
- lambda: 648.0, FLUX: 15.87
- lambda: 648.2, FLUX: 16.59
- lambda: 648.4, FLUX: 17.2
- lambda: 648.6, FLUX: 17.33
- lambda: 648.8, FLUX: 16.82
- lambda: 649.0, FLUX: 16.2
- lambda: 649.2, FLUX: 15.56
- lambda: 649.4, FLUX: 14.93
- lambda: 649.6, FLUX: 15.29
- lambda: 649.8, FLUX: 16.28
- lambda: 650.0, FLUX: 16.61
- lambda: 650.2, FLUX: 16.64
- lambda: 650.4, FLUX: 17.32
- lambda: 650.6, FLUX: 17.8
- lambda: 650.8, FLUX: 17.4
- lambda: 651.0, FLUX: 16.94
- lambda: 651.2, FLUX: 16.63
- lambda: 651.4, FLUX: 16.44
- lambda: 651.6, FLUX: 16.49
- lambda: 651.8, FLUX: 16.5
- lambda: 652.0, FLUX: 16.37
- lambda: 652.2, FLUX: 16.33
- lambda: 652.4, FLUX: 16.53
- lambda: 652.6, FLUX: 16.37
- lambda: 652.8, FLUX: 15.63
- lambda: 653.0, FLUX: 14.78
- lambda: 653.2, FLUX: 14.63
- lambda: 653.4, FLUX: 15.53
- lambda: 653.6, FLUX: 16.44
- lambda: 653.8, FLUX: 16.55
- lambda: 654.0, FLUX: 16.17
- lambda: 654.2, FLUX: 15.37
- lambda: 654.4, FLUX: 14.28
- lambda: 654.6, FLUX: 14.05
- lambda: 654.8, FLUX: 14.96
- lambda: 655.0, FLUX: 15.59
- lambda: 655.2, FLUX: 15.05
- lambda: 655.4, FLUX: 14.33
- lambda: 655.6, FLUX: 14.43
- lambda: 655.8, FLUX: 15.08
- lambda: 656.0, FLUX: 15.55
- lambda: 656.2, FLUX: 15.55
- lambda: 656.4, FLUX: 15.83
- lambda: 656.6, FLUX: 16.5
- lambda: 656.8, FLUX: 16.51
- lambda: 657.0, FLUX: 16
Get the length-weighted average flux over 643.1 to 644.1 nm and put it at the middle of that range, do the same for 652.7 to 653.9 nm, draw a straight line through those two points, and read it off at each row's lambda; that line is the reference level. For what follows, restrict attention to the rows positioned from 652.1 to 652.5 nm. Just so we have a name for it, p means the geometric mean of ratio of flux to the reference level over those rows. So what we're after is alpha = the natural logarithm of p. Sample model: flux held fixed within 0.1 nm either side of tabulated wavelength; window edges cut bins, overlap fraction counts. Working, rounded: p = 1.05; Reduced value 0.051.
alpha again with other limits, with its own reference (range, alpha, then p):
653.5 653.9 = 0.057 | 1.06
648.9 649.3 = 0.015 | 1.01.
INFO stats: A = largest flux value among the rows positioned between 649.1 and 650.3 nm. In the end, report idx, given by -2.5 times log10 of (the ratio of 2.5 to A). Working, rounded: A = 16.64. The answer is 2.06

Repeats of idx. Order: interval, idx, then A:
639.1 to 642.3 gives 2.05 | 16.59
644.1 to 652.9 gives 2.13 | 17.8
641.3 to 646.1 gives 2.07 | 16.88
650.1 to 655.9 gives 2.13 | 17.8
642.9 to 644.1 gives 2.04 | 16.41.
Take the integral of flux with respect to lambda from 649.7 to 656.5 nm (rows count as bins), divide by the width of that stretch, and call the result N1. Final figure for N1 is 15.9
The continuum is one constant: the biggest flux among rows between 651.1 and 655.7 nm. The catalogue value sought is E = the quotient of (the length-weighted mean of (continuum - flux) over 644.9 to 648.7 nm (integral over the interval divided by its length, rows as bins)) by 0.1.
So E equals 4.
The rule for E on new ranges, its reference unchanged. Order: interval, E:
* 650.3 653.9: 3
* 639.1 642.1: 13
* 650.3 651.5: -5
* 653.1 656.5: 14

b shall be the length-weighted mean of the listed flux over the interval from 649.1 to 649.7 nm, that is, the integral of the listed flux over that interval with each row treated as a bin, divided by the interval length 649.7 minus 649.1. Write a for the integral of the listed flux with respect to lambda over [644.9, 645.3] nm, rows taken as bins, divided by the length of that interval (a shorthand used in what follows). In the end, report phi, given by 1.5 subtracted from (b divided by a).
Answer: -0.53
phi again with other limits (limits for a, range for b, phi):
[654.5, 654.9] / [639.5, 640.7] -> -0.38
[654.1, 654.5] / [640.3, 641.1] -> -0.46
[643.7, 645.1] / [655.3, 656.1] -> -0.57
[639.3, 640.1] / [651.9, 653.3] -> -0.52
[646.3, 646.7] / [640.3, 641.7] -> -0.58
